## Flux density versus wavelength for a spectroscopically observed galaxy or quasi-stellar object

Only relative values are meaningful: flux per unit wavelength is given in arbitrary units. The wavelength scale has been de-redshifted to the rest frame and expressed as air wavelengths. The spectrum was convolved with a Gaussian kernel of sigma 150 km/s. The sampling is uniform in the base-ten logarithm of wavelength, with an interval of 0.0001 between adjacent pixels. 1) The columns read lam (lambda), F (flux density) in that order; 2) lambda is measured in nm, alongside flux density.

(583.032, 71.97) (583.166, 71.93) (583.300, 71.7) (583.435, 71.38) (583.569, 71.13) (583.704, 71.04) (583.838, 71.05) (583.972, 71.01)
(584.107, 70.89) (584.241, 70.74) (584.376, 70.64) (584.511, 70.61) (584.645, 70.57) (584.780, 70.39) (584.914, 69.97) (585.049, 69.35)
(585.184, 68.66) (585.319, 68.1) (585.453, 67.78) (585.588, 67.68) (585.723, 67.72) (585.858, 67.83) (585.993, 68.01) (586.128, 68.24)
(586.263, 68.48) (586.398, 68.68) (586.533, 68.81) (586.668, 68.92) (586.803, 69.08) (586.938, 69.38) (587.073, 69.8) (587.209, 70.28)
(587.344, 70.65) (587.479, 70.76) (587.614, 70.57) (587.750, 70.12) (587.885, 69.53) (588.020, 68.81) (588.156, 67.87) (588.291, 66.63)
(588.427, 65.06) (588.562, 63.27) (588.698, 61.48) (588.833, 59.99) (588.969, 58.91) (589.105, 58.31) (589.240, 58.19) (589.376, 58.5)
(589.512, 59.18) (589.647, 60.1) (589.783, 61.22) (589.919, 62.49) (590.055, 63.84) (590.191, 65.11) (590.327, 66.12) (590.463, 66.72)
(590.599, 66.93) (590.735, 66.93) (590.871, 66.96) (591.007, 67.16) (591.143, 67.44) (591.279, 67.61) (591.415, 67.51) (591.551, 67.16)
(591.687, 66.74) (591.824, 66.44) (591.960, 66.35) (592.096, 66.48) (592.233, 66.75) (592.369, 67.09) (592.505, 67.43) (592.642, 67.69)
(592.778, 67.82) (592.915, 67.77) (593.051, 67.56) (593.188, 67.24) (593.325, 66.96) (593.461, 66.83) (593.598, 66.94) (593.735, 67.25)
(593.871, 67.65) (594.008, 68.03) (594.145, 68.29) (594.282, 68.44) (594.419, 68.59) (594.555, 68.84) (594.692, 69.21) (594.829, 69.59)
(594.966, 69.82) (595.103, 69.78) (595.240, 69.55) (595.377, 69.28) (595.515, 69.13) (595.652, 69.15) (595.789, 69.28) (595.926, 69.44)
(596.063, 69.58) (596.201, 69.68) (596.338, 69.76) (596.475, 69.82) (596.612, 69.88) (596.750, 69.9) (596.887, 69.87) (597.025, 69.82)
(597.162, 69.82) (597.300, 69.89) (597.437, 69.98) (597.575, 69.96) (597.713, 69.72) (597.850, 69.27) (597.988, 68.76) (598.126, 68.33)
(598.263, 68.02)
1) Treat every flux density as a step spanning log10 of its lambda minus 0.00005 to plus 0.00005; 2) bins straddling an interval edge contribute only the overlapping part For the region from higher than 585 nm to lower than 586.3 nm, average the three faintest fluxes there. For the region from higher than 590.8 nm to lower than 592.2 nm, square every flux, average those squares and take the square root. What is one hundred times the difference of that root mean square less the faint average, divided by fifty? -1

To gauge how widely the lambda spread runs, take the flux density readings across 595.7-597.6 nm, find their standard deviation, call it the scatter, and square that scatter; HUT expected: 0.0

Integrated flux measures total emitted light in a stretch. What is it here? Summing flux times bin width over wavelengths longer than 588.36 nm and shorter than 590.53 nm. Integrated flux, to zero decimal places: 134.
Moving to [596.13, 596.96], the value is 58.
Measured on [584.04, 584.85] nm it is 57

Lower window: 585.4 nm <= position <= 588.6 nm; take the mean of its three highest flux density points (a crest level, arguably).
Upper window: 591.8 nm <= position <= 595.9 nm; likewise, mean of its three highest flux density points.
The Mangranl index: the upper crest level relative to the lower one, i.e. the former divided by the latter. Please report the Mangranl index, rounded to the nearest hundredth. 0.99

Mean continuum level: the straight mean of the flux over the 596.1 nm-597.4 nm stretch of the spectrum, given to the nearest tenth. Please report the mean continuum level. 69.8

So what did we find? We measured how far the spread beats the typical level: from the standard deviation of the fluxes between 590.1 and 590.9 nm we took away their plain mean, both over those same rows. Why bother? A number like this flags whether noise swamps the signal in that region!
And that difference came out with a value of -66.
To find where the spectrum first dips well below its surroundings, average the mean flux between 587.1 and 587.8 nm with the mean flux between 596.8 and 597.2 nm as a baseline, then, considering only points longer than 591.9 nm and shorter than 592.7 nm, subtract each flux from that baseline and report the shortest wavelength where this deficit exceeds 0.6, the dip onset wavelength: 591.960 nm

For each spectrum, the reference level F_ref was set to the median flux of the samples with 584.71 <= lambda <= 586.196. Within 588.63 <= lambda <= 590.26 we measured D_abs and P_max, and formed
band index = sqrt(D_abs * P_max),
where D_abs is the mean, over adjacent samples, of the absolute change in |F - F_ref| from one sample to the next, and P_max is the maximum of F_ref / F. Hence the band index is 1.04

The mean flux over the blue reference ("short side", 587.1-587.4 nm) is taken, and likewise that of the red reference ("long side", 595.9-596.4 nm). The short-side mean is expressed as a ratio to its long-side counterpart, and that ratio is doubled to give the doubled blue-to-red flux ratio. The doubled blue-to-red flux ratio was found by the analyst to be 2.02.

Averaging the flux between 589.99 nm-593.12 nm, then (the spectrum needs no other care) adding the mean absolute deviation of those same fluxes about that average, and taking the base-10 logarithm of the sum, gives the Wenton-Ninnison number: 1.83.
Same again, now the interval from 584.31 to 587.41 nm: 1.85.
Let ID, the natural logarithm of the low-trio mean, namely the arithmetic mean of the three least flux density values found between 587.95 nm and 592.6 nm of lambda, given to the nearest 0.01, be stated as 4.07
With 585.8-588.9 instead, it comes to 4.12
